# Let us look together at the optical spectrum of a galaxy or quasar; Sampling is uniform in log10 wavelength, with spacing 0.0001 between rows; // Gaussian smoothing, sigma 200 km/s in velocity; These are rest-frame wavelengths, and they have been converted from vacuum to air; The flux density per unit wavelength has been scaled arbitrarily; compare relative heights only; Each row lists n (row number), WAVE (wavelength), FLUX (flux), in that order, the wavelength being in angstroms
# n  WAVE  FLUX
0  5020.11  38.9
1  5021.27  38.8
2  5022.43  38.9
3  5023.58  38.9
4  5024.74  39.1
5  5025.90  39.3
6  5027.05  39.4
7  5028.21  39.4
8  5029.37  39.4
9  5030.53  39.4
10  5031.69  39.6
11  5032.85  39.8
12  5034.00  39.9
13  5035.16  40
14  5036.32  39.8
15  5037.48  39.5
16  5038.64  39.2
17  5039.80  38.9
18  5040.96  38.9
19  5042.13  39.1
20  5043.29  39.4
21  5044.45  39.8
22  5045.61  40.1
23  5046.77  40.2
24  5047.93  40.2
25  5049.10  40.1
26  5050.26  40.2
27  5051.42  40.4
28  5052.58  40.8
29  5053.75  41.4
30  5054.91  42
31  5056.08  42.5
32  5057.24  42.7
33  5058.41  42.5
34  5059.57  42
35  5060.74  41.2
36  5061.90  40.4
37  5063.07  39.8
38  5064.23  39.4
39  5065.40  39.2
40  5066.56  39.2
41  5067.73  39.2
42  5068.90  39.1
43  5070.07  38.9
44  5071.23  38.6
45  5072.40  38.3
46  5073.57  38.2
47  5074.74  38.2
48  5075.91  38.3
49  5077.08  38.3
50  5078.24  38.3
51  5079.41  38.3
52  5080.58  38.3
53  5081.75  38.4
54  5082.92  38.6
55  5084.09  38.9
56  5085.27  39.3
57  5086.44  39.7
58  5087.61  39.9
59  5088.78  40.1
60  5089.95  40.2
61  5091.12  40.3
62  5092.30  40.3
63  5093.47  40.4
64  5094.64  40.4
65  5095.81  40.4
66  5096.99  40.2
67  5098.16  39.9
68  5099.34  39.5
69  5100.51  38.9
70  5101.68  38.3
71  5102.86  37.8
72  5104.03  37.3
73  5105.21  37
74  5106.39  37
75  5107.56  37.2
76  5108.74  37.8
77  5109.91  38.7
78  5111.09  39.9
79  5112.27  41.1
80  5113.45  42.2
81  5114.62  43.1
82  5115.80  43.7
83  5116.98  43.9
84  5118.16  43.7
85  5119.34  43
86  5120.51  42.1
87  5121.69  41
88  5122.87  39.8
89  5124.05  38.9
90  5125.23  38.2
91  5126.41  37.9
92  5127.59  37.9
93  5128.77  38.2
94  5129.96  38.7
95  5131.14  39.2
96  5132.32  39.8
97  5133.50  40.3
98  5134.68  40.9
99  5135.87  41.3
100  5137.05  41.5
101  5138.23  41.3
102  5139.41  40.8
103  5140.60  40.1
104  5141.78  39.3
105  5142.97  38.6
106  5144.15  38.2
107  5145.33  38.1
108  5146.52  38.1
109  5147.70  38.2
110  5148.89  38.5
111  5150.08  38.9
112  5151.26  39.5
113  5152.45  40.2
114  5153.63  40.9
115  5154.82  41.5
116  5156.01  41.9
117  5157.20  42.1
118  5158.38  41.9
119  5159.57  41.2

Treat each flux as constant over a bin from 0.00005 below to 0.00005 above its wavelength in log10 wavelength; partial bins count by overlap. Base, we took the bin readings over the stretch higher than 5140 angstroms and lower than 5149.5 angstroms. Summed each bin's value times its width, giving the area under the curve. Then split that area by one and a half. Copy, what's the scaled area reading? 244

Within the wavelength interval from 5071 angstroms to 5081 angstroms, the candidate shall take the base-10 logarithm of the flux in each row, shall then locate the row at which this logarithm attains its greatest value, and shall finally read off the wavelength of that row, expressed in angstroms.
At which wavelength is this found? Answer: 5071.23 angstroms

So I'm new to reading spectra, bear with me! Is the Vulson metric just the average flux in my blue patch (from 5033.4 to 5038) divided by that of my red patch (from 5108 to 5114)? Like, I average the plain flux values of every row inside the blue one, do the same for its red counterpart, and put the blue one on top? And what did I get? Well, 1.00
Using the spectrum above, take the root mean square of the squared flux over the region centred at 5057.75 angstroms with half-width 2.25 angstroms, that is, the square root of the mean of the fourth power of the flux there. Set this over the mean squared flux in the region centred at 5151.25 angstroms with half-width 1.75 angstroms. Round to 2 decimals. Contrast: 1.15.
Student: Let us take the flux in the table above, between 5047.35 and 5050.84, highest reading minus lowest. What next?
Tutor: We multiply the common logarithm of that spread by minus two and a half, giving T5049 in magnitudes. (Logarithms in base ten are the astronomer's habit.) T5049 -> 2.5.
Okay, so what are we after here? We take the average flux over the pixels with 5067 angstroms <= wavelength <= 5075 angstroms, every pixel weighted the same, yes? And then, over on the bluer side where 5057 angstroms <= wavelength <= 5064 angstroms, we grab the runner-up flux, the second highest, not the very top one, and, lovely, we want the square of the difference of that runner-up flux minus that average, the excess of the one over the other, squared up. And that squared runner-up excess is 14.9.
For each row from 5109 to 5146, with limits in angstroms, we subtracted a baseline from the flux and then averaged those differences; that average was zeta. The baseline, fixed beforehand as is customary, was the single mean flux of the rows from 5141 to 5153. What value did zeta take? 1.6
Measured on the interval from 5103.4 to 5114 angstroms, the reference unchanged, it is -0.1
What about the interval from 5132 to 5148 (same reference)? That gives 1.0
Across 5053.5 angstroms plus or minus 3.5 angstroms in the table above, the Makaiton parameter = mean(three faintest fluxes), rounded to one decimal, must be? 40.5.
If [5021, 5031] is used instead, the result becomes 38.9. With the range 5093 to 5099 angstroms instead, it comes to 40.2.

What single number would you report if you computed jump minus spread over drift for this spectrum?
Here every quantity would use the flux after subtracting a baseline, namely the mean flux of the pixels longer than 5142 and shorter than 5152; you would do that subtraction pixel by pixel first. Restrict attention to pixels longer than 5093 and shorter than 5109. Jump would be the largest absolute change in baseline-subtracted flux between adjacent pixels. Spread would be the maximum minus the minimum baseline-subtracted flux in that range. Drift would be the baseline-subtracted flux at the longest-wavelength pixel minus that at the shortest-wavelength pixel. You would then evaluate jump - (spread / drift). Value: 1.9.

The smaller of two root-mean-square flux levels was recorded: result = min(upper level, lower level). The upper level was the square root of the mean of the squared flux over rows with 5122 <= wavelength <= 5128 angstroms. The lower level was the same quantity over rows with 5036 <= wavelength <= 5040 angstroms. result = 38.5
